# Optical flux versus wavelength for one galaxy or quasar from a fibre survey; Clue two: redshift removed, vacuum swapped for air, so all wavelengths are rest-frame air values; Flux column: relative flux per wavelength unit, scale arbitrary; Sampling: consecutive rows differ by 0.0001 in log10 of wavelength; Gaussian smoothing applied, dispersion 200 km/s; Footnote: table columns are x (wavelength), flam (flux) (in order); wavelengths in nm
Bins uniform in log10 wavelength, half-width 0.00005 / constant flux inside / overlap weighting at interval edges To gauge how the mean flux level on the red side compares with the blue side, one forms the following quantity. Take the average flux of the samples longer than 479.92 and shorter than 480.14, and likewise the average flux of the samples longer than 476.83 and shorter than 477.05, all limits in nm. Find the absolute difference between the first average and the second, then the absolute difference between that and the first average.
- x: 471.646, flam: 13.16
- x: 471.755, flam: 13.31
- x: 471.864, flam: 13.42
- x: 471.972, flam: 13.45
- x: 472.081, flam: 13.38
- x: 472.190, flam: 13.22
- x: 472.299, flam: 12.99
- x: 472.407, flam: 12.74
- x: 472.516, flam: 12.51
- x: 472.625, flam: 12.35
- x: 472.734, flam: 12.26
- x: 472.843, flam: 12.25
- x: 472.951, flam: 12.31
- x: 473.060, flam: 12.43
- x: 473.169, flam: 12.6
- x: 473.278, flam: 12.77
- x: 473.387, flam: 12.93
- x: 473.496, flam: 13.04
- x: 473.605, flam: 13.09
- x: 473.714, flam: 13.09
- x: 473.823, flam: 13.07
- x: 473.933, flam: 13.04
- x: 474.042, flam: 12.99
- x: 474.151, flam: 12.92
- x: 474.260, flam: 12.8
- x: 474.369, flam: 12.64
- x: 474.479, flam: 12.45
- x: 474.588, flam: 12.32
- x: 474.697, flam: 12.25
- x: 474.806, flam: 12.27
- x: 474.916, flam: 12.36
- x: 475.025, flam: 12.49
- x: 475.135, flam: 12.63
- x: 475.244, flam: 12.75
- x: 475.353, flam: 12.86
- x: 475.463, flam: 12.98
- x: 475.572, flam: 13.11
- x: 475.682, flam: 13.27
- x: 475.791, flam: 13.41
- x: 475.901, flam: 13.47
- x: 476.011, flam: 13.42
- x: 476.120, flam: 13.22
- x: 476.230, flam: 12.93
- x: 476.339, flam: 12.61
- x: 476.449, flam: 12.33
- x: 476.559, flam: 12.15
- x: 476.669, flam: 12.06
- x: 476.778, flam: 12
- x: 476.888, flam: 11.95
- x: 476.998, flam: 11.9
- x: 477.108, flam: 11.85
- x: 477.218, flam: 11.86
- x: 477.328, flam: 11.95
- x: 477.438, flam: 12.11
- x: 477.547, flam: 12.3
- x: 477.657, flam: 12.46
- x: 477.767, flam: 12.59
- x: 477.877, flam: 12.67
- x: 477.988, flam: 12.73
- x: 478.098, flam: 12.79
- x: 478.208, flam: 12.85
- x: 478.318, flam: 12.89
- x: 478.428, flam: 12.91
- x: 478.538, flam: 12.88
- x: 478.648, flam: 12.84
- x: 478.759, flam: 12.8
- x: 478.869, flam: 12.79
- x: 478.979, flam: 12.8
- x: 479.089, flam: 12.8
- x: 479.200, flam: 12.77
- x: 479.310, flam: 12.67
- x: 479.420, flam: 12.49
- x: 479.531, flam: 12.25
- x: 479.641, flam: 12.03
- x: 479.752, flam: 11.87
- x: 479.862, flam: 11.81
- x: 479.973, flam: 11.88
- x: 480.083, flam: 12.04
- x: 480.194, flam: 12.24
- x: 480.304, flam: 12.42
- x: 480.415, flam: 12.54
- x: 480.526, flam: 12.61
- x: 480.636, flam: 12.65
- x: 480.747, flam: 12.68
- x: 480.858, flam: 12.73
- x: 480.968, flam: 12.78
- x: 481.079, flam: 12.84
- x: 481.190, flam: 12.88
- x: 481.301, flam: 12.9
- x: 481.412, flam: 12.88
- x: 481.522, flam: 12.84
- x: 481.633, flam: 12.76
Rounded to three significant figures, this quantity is 11.9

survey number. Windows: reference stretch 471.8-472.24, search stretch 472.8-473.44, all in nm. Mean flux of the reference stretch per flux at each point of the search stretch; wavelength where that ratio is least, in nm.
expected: 473.387 nm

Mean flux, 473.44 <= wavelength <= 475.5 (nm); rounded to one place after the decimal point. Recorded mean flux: 12.7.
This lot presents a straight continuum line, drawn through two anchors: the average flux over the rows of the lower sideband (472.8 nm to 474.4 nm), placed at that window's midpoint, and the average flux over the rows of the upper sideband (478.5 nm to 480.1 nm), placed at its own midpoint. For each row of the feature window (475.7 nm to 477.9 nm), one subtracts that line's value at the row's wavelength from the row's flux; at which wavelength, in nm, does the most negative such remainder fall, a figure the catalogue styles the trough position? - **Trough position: 477.108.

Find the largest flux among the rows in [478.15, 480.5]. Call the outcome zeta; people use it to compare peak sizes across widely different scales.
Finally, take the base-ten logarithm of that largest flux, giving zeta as 1.11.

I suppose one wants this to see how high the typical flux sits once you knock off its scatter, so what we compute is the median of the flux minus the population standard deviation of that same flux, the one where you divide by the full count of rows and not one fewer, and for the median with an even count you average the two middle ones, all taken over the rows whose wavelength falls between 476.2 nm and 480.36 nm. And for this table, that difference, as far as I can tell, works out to 12.1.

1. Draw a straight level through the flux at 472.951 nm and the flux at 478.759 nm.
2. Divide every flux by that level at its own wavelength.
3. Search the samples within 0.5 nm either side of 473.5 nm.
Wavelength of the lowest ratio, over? 473.060 nm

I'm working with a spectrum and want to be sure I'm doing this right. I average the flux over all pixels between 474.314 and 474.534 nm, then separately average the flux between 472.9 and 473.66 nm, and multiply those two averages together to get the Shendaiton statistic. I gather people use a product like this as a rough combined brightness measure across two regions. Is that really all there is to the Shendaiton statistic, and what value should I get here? 160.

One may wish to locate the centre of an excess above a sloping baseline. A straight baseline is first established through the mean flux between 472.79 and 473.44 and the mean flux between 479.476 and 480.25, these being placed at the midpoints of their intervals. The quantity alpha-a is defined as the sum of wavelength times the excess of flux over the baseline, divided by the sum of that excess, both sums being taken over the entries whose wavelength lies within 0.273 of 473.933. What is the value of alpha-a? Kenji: 473.92 nm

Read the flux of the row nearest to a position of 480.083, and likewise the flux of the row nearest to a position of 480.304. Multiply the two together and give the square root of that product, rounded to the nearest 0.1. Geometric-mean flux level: 12.2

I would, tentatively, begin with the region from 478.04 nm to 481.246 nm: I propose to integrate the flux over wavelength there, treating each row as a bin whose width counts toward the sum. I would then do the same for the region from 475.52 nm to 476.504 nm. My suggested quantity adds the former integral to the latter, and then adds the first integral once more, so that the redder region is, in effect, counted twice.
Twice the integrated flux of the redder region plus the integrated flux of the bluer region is 93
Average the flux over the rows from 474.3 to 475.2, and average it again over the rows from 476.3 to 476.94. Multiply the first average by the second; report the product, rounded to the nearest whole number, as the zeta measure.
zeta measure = 151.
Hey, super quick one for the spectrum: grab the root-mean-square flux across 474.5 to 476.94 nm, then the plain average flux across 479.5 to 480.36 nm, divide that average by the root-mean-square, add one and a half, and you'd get 2.45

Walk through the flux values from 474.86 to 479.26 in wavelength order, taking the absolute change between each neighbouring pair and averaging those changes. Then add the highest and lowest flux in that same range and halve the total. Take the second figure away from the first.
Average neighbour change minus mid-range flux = -12.6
